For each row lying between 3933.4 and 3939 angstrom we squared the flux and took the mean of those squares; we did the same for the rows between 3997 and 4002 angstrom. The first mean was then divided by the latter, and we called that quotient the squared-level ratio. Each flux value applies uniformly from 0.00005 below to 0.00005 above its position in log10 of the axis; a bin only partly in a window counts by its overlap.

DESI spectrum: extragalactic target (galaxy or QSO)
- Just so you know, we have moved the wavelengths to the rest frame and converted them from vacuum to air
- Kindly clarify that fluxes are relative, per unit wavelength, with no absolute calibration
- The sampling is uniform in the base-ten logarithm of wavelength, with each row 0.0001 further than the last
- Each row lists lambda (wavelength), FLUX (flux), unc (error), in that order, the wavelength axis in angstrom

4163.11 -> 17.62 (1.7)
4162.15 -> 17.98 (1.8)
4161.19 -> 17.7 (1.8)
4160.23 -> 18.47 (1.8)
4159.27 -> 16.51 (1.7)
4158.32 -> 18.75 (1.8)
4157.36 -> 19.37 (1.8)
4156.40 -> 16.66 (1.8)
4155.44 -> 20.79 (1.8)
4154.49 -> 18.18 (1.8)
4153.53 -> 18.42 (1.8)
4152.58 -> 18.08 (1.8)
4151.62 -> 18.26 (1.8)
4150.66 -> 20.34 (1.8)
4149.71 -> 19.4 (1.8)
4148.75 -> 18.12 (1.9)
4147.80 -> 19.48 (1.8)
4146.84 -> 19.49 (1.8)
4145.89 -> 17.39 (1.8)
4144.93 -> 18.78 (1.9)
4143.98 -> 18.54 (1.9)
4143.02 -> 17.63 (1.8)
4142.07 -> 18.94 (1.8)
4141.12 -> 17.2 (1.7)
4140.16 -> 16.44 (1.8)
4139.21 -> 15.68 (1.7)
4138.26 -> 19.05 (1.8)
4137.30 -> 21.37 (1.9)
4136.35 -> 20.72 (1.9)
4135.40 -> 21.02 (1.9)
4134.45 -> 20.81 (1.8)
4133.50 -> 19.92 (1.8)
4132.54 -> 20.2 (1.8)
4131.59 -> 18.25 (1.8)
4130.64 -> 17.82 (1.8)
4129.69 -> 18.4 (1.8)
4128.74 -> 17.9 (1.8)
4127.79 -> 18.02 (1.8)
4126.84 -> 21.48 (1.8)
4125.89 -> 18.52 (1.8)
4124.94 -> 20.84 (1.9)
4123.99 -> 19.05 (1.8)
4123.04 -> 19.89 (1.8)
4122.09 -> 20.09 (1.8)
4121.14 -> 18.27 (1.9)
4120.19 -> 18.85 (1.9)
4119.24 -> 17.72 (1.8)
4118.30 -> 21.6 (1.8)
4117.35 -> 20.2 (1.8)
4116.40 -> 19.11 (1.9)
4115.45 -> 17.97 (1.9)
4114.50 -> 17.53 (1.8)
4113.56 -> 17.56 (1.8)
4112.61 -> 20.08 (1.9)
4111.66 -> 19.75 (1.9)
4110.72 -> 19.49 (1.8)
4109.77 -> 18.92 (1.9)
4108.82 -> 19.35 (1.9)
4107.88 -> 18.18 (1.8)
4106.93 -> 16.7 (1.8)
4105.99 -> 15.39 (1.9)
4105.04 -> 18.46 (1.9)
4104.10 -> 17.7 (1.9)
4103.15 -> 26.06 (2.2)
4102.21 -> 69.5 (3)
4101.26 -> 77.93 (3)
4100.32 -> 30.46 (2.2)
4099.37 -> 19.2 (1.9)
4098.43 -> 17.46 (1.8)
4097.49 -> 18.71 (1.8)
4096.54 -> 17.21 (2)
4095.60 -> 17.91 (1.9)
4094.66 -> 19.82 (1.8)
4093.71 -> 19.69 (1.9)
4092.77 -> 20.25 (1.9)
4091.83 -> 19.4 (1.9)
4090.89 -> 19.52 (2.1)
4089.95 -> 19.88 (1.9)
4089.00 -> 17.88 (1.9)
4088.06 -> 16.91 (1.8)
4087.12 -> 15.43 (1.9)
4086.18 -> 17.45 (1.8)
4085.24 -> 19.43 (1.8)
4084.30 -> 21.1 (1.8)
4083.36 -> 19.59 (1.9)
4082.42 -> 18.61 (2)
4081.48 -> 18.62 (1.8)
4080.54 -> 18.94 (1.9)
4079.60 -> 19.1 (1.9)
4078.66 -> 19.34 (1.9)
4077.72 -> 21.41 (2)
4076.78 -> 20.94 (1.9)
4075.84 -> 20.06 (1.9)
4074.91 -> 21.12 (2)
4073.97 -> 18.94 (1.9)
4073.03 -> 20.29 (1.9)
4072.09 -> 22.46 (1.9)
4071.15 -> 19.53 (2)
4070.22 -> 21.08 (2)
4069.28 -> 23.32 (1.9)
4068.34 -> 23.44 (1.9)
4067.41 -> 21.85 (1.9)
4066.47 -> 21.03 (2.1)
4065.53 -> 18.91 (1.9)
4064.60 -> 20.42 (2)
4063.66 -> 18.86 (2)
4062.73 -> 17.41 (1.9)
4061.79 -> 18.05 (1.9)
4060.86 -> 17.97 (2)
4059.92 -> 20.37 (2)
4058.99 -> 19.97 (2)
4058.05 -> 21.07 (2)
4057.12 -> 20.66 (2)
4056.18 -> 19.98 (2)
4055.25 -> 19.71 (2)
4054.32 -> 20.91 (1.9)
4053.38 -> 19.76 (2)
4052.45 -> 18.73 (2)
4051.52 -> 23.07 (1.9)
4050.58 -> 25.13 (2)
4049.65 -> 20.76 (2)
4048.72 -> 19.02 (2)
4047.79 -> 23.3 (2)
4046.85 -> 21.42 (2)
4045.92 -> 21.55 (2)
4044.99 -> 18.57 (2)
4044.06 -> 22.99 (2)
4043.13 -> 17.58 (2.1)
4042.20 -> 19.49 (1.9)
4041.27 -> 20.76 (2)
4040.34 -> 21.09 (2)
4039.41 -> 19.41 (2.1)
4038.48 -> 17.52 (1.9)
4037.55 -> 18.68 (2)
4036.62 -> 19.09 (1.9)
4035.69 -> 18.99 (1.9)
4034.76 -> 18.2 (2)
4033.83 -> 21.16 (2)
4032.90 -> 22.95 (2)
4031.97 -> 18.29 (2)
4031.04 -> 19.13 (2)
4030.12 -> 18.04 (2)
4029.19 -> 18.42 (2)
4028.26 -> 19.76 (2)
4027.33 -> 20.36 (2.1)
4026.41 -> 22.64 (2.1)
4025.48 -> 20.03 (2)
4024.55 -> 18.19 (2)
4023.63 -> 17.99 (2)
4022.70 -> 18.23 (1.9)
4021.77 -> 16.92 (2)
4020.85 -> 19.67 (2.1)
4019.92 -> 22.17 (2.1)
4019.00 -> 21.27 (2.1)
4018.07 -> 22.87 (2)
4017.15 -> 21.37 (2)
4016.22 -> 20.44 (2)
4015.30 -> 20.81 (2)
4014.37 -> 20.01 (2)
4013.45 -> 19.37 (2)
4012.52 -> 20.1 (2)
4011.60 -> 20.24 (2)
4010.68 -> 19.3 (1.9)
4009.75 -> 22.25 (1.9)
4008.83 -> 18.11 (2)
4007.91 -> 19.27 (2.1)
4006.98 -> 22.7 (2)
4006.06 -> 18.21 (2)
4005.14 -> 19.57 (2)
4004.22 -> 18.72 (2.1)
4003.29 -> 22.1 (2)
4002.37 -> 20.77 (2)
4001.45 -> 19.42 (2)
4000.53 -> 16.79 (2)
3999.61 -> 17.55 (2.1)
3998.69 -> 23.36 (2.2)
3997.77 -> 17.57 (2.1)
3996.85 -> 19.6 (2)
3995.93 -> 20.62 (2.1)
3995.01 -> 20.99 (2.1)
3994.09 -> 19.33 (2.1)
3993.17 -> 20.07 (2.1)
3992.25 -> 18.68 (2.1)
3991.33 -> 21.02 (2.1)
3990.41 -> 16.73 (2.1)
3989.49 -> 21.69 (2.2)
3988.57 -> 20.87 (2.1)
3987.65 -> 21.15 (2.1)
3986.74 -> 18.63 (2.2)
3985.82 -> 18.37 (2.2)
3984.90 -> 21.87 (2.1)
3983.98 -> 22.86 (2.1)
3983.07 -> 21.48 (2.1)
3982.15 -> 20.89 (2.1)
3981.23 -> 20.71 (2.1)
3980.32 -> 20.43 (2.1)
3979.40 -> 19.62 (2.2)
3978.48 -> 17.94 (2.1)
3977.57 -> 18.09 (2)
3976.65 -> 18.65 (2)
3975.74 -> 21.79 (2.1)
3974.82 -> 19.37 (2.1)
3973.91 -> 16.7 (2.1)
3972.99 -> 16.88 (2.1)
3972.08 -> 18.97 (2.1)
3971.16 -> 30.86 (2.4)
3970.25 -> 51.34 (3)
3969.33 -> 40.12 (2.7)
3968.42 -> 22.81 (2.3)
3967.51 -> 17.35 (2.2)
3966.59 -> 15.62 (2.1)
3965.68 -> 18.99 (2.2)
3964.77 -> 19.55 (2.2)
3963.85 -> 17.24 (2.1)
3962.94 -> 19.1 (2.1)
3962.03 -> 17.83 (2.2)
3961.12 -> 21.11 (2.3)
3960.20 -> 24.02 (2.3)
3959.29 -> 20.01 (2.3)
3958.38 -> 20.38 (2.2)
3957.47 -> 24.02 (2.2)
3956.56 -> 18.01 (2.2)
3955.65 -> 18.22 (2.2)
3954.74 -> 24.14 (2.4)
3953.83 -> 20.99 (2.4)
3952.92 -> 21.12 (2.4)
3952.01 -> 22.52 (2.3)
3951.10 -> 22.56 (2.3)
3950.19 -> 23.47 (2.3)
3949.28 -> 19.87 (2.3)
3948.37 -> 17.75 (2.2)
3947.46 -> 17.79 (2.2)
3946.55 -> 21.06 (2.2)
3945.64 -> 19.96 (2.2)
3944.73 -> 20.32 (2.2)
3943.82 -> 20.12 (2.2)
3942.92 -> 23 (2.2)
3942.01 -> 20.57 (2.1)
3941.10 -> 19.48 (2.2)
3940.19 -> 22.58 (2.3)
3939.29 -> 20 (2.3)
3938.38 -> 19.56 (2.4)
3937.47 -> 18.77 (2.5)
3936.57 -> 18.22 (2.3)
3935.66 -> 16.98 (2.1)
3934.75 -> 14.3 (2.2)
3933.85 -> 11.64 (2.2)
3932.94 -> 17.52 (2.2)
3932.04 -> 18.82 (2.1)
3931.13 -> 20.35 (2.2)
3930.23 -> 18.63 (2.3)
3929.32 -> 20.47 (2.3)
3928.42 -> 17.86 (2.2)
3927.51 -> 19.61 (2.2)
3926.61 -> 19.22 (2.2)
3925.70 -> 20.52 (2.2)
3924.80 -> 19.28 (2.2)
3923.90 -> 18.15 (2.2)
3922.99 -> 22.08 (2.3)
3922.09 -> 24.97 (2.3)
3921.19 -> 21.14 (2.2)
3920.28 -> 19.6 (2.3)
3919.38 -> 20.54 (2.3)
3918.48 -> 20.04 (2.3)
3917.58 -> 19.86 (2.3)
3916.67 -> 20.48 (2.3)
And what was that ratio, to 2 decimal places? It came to 0.78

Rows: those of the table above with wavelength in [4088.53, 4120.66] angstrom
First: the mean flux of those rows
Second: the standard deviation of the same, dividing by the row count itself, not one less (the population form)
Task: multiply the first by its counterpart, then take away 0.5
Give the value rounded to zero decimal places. 294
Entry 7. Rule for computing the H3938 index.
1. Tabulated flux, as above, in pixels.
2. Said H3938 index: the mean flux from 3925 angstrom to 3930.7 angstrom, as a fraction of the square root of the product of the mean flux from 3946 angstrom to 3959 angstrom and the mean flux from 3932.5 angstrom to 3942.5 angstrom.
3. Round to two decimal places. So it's 1.00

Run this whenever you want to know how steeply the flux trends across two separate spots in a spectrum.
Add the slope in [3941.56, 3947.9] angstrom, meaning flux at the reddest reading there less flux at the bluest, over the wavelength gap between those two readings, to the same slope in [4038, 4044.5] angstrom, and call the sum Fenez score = 0.5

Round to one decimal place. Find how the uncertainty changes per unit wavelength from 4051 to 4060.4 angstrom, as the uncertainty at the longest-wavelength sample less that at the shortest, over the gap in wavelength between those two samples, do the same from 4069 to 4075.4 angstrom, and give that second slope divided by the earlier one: 1.5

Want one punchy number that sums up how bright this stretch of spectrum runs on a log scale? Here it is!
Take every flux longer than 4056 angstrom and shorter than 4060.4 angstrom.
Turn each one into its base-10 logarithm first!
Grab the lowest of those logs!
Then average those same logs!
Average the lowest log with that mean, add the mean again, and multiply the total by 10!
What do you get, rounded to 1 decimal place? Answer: 26.1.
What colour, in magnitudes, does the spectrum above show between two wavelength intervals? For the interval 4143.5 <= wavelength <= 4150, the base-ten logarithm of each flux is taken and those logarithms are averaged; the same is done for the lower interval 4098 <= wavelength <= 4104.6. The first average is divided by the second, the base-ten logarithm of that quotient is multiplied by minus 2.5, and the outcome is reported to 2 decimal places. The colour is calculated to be 0.17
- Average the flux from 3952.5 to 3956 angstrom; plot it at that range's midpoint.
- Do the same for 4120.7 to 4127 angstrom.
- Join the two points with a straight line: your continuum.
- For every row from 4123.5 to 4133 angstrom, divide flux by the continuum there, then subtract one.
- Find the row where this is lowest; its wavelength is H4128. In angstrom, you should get 4130.64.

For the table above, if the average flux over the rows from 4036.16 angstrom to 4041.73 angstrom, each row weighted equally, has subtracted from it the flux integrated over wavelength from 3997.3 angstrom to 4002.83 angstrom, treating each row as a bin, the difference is -87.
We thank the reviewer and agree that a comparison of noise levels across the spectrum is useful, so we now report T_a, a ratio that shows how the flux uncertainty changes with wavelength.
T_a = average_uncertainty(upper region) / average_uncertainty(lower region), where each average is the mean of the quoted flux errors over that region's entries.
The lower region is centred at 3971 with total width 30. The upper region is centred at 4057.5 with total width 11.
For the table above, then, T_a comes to 0.898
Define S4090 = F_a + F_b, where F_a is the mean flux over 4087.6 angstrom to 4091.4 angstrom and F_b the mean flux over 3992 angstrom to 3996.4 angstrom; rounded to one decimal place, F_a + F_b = 38.5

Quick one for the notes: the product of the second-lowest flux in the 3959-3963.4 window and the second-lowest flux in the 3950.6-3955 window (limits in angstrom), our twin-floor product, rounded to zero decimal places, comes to 403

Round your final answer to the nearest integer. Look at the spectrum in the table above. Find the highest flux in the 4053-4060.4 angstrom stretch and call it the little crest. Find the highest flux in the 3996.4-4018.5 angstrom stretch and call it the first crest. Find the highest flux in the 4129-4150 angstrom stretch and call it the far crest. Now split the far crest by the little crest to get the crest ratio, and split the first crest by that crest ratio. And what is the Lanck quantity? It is 23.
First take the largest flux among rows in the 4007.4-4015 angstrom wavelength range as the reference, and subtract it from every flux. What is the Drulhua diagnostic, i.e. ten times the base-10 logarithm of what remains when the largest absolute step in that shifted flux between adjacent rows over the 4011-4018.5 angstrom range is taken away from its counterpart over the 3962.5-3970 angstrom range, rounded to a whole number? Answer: 12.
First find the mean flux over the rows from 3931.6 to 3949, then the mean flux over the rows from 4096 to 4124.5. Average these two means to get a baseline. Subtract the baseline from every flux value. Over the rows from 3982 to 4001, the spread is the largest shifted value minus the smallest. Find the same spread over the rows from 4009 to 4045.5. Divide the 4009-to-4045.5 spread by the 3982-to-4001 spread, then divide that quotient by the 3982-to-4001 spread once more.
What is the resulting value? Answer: 0.14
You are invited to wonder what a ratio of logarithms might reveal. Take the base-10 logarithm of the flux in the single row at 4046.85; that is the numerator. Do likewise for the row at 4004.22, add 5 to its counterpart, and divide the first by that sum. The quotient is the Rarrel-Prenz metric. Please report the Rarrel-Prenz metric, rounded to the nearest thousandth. 0.212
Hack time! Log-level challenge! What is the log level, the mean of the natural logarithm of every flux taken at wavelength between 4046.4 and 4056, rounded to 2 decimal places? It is 3.05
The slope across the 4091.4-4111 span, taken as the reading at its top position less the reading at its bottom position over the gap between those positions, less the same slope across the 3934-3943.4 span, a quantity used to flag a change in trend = -1.06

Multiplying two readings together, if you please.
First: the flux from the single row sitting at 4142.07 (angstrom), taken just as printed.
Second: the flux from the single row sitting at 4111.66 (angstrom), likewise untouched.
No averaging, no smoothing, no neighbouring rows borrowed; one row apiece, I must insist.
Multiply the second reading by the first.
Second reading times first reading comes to 374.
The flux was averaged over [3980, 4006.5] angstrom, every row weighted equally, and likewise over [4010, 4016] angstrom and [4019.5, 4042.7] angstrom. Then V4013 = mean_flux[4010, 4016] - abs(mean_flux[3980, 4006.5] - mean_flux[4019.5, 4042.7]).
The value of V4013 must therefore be 19.5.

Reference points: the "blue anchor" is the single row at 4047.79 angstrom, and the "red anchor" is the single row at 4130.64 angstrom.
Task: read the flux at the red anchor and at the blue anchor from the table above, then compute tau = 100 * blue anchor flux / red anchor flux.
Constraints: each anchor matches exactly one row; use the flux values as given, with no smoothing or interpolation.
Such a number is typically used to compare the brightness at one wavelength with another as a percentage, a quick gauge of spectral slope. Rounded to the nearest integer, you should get 131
